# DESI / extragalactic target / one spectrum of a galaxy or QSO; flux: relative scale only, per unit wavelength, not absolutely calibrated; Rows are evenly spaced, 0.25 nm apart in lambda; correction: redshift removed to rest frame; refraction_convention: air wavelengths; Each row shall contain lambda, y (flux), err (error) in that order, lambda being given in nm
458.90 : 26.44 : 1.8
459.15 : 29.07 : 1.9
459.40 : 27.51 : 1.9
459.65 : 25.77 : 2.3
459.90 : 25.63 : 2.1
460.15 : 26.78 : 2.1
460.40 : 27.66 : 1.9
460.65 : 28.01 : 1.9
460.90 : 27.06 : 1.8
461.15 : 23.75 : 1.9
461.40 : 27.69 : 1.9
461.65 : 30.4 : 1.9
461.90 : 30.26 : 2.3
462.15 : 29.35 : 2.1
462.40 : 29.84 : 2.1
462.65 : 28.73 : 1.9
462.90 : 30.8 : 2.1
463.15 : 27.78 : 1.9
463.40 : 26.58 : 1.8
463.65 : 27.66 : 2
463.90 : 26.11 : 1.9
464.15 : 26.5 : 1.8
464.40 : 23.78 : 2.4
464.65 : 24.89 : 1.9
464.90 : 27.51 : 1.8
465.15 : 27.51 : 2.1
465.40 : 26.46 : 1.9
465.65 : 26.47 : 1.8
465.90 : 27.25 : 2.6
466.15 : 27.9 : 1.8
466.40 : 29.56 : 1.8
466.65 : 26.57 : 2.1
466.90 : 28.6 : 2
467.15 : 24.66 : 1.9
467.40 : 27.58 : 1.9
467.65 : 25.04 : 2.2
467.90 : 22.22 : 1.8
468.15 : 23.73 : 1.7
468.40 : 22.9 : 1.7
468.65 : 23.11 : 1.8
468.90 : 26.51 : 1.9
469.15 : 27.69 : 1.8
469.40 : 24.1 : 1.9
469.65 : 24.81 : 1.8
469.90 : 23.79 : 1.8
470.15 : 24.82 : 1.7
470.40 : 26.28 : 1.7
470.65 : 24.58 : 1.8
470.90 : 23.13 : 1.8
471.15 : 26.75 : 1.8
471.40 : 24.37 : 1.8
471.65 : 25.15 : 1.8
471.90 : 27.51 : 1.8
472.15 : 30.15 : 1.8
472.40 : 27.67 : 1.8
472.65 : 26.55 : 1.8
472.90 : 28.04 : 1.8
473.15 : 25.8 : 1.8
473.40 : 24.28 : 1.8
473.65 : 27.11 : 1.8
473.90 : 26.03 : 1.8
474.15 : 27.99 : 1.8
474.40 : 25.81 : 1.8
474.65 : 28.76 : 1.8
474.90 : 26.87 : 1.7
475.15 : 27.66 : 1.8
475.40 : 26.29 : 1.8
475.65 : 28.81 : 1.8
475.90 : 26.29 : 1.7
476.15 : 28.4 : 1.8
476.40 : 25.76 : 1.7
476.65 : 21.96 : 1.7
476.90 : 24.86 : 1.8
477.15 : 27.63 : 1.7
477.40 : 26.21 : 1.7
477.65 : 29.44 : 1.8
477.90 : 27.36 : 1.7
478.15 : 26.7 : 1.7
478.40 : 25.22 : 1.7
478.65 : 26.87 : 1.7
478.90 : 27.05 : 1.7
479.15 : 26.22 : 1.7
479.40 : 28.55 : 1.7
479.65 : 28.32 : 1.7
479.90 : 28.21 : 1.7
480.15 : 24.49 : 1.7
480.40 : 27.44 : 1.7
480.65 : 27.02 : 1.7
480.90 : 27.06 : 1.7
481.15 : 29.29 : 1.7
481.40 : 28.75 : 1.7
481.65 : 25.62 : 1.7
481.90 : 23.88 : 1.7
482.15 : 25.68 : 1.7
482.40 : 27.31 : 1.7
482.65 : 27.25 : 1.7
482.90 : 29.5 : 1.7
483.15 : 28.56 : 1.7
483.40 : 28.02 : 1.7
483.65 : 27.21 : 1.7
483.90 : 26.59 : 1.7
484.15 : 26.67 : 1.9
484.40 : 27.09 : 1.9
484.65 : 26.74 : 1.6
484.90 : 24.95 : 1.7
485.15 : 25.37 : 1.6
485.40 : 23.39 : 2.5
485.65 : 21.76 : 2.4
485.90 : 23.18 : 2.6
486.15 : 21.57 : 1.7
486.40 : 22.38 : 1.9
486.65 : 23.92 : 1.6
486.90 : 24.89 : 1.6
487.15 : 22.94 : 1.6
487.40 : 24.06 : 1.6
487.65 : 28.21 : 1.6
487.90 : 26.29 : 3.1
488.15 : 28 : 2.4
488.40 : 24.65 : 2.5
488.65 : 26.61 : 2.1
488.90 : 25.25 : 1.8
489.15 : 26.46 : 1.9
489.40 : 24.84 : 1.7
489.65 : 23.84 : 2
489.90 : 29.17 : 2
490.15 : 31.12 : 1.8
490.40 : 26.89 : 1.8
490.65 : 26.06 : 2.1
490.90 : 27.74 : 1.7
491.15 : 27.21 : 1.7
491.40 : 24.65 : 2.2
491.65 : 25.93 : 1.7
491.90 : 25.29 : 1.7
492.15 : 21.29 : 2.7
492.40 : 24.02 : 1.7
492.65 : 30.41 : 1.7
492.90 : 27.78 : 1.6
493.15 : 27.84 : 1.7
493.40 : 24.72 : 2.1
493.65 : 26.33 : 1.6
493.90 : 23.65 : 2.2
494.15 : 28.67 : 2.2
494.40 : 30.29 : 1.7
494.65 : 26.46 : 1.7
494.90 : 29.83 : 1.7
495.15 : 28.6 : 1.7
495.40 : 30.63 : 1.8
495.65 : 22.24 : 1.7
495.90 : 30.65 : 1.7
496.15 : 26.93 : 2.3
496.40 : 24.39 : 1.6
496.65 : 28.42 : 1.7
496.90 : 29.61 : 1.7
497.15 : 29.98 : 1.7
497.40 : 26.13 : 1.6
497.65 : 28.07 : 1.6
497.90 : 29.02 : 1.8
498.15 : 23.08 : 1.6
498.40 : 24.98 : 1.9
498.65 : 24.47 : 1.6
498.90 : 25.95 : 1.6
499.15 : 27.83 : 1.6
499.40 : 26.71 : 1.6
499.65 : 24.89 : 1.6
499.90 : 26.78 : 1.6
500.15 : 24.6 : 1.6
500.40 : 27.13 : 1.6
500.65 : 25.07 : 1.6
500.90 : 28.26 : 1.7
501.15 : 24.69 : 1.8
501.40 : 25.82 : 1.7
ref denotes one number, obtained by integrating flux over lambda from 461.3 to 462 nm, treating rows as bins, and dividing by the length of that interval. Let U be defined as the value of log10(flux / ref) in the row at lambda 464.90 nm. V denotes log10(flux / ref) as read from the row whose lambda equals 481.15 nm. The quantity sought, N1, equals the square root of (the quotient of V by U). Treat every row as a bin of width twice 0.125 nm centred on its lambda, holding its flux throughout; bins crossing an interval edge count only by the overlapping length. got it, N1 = 0.3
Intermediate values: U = -0.03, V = 0.00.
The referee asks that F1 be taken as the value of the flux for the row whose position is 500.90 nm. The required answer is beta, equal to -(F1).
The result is -28.3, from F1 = 28.26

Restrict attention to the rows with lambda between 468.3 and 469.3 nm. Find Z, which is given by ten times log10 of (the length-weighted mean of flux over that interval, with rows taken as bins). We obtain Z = 14.0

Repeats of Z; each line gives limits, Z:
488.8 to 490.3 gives 14.3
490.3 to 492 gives 14.2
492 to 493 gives 14.1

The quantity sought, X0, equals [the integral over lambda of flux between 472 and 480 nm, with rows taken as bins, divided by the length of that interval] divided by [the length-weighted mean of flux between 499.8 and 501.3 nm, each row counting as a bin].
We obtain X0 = 1.03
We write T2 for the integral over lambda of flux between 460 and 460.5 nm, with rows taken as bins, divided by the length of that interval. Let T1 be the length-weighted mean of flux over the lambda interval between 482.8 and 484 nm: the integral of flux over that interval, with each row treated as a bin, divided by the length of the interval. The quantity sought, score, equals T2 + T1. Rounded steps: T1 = 28.0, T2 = 27.1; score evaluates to 55.1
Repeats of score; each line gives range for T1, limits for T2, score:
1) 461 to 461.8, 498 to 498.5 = 51.6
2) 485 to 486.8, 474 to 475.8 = 50.6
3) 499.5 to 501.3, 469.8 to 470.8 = 50.8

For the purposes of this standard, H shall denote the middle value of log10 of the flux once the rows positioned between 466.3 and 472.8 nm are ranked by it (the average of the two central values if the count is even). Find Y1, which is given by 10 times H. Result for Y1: 14.00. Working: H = 1.40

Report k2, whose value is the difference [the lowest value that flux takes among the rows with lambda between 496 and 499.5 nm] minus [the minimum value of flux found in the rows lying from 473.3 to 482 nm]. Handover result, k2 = 1.1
